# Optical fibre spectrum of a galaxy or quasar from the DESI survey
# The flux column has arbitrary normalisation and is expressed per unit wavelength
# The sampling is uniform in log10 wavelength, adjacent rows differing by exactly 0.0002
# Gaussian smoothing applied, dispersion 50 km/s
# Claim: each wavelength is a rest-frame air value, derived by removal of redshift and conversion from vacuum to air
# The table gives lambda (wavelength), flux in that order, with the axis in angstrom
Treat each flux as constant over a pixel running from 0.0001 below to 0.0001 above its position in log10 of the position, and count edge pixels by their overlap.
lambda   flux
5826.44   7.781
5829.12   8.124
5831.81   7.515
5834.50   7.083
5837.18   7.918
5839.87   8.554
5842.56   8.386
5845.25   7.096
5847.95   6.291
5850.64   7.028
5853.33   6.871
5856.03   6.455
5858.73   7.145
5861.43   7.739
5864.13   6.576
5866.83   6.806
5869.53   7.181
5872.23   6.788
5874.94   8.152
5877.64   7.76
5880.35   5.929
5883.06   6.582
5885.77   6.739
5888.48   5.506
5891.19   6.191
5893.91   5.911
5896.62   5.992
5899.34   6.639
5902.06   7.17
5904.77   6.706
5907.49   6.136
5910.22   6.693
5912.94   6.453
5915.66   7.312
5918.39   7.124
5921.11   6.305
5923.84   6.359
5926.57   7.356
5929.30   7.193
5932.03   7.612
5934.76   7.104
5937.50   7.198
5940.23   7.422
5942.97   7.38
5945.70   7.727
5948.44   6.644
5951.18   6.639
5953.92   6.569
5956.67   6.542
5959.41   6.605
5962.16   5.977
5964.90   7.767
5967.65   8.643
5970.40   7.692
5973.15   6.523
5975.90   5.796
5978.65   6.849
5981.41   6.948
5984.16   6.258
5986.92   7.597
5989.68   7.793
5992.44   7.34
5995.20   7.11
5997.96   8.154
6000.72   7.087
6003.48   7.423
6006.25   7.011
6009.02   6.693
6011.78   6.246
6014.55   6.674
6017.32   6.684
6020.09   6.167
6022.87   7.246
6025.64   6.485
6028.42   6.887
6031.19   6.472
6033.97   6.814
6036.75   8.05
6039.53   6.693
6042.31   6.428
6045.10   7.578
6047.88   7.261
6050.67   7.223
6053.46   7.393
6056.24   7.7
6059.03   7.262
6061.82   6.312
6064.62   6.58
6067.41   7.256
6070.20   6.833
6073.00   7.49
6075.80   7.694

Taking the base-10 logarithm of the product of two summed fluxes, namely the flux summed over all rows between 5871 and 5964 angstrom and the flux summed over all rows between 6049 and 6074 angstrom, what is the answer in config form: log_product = 4.2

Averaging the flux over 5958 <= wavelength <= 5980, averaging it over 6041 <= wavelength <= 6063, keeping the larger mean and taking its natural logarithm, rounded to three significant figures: 1.97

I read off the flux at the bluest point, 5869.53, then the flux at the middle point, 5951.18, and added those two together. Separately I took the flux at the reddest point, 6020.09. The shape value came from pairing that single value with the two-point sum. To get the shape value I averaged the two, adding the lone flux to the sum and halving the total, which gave 10.0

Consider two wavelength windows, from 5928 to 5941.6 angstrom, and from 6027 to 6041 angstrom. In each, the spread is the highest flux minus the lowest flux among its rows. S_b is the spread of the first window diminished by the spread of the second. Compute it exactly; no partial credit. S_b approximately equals -1.1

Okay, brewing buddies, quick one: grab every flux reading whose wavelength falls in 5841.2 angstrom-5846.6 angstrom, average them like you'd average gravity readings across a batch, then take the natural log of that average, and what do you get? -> 2.05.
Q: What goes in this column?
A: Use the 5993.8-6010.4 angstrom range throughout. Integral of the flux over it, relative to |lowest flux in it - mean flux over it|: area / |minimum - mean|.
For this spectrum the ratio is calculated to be 217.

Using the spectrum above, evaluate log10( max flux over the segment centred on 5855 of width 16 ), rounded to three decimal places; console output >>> 0.889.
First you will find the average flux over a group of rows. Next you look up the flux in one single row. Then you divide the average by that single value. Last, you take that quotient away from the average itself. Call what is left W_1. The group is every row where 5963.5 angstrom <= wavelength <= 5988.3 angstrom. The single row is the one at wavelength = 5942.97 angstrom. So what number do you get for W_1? 6.15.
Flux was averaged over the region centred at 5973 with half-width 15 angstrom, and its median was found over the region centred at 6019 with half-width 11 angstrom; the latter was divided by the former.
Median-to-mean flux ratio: 0.96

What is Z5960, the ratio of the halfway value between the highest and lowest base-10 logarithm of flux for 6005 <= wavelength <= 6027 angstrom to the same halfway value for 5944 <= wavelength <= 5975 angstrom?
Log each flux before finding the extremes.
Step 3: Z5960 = 0.96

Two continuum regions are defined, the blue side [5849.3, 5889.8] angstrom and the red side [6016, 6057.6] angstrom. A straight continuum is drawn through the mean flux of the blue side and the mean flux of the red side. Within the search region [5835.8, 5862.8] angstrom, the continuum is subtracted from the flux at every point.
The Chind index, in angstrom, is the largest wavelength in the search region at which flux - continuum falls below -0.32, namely 5856.03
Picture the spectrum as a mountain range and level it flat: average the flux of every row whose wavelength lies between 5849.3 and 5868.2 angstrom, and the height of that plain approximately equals 6.95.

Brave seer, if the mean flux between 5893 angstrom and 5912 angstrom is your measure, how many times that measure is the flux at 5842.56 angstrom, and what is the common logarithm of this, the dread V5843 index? 0.11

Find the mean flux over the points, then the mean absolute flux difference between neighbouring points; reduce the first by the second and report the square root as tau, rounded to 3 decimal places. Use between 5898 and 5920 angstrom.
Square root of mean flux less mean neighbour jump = 2.508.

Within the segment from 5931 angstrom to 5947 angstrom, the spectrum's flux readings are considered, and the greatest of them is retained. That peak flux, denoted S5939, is 7.727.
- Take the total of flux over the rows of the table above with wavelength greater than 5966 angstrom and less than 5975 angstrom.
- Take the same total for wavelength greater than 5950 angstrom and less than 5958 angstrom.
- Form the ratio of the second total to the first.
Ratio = 0.86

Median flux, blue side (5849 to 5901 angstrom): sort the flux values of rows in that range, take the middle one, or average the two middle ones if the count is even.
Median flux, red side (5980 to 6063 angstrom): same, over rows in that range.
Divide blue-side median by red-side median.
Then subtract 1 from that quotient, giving -0.044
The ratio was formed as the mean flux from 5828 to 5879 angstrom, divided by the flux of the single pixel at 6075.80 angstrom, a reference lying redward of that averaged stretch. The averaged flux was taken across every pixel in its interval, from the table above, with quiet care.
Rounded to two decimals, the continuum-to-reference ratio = 0.95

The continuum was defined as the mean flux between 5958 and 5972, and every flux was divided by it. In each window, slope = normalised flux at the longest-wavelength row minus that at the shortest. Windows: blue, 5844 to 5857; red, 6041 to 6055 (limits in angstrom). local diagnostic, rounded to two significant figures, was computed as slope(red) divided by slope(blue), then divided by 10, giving -0.15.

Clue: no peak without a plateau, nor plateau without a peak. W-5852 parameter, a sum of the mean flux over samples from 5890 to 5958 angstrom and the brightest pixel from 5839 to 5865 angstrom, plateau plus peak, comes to 15.4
